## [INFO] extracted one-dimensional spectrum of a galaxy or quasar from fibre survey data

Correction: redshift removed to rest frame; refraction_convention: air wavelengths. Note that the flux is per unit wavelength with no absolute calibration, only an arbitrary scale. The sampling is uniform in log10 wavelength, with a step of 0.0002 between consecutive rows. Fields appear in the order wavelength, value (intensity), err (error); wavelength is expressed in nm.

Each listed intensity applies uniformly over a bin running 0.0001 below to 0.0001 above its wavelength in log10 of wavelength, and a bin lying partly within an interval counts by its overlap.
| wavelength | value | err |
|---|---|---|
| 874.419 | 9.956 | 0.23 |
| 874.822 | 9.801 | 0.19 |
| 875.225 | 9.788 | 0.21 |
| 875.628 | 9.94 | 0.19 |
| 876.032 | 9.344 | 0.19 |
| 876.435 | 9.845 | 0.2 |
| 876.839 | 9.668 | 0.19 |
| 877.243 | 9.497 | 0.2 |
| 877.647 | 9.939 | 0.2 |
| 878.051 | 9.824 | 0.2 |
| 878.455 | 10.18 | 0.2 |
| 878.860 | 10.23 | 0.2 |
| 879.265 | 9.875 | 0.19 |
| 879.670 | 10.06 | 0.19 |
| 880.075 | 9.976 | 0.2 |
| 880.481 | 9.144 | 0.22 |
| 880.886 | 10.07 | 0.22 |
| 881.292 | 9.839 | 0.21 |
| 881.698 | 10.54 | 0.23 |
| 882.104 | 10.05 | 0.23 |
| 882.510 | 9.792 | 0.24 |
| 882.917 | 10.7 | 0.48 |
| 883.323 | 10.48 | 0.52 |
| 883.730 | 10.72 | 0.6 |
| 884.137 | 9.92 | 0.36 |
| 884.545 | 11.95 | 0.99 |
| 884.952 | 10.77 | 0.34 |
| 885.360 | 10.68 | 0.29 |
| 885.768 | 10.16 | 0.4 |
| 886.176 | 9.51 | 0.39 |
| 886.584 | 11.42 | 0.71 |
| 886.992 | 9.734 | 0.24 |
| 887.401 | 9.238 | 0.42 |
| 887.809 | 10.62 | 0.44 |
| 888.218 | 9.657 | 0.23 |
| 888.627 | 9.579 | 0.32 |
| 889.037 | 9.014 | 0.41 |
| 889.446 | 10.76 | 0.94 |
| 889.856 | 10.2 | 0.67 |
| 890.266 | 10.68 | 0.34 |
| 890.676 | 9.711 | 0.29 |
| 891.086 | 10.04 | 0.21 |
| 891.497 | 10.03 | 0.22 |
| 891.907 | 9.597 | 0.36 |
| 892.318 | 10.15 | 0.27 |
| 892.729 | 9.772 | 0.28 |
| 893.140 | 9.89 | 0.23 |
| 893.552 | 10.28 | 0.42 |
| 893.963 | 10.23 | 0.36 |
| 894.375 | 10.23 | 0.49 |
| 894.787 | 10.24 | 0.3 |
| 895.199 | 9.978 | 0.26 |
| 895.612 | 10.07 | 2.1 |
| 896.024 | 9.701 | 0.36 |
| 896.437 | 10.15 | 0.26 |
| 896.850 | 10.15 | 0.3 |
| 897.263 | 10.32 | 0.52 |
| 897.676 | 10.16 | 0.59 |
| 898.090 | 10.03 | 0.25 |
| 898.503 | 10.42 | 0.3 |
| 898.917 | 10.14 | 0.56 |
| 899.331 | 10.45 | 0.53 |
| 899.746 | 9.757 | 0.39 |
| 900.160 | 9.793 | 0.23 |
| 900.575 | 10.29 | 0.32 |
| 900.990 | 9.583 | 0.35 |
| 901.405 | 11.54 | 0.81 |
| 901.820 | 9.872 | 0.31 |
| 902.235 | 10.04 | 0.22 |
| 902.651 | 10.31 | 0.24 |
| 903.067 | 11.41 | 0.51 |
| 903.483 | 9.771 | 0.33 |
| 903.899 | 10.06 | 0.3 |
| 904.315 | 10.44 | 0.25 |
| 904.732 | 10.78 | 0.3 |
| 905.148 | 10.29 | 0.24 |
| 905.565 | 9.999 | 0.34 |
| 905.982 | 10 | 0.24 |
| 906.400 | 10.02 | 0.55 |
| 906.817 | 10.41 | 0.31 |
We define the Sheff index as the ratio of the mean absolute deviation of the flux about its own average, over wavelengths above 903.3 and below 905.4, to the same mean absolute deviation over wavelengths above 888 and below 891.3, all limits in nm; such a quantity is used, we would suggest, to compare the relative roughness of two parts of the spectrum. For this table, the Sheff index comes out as 0.6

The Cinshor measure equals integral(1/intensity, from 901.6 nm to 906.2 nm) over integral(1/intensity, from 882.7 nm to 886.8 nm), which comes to 1.16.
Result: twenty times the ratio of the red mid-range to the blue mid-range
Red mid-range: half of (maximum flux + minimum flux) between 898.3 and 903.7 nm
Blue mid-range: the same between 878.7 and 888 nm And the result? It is 20.0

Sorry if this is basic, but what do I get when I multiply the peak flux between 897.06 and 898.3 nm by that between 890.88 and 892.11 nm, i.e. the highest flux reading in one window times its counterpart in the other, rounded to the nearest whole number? 104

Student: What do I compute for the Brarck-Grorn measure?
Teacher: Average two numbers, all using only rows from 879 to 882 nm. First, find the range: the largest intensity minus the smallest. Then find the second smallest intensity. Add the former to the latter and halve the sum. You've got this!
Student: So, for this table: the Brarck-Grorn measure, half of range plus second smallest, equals 5.6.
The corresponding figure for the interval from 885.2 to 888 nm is 5.8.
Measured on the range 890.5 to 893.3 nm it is 5.1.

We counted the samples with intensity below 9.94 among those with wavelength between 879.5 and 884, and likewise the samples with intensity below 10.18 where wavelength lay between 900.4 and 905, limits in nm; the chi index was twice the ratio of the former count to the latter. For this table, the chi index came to 1.20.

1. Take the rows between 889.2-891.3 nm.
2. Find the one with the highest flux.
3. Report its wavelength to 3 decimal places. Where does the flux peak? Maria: 889.446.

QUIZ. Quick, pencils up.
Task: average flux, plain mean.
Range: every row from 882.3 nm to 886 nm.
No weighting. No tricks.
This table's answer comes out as 10.6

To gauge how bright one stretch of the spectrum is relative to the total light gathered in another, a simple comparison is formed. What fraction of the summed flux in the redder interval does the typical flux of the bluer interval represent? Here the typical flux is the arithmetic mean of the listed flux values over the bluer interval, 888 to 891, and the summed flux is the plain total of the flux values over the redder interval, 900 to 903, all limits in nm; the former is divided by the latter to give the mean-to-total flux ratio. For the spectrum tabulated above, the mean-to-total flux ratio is 0.139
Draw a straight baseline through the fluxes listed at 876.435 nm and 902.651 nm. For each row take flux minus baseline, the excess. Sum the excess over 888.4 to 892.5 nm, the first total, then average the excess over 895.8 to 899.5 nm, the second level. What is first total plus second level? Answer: -1.2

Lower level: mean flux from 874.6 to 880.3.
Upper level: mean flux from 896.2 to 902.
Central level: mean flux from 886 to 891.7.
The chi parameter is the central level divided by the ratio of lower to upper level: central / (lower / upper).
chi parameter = 10.4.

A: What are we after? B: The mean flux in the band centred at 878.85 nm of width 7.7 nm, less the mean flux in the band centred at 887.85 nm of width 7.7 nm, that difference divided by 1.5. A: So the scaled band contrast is -0.213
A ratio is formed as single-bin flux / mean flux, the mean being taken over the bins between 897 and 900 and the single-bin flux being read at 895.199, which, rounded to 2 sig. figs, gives 0.98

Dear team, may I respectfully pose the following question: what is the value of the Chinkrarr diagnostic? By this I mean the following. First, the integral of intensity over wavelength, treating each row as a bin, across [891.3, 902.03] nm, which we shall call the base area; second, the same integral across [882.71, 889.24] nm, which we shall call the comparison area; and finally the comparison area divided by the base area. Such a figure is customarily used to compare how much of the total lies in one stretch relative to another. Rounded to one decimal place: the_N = 0.6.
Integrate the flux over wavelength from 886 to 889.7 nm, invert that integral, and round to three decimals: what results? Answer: 0.027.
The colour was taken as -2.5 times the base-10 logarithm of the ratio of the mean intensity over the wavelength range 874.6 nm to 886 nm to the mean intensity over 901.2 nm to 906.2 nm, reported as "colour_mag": 0.029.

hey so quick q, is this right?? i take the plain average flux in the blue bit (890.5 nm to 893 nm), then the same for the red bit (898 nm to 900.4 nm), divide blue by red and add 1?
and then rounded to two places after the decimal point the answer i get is 1.98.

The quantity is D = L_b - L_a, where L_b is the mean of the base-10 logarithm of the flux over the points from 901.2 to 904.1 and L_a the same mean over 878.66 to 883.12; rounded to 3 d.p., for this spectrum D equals 0.017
